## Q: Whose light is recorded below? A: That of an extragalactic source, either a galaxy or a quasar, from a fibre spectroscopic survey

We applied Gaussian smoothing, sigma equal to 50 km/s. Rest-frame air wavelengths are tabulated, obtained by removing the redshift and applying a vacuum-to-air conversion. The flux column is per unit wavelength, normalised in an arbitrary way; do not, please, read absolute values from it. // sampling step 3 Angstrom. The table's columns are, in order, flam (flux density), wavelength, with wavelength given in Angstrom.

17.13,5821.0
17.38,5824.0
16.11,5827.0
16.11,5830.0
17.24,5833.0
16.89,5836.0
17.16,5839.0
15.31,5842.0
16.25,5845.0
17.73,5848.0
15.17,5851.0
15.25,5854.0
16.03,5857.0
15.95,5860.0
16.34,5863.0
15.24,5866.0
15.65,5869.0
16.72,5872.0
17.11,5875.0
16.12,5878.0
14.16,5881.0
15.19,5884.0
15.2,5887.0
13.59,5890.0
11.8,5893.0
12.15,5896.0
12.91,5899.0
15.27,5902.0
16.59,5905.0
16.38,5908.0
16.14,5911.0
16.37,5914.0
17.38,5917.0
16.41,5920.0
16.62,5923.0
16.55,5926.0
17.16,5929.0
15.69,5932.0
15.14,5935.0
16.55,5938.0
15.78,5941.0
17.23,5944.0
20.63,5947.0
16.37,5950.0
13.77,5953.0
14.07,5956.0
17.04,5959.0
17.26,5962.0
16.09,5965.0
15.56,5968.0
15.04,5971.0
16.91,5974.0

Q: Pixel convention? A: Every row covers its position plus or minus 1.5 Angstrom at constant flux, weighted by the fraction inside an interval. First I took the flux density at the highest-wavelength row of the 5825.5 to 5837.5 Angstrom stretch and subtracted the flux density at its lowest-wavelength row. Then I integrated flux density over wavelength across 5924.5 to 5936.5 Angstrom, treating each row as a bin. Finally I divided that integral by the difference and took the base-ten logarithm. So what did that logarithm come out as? 2.4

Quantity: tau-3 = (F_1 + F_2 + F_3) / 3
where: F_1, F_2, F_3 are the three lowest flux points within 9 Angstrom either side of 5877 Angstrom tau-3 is 15.0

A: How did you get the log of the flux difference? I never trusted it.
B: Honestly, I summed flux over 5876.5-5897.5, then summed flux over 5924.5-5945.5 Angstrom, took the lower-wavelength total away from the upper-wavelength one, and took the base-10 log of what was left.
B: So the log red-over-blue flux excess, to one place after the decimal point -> 1.2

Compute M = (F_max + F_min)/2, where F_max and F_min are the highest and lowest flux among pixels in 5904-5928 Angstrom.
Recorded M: 16.8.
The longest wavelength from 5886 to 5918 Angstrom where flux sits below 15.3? 5902.0 Angstrom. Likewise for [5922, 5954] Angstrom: 5953.0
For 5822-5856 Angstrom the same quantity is 5854.0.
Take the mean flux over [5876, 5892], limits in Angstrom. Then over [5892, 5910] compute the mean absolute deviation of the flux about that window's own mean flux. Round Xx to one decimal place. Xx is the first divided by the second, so 7.8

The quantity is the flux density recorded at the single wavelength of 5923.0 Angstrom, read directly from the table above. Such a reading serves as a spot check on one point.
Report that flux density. 16.62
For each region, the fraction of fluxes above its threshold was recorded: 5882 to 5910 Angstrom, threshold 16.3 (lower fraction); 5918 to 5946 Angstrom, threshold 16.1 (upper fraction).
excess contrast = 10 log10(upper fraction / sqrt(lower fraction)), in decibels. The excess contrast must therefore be 1.5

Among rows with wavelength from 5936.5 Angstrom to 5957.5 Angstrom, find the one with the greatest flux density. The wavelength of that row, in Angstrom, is 5947.0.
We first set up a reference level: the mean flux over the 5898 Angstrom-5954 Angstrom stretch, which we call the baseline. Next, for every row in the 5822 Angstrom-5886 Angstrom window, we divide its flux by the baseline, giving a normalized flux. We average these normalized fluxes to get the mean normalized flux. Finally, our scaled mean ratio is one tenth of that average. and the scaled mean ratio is 0.099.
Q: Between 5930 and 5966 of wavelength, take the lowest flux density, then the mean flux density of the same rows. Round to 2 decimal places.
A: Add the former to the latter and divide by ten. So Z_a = 3.01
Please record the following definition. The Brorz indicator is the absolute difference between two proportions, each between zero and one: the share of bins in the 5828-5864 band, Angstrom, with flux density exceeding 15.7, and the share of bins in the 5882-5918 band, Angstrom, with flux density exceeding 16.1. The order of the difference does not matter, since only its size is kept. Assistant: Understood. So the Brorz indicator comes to 0.33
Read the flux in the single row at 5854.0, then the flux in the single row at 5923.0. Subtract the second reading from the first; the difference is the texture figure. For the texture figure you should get -1.4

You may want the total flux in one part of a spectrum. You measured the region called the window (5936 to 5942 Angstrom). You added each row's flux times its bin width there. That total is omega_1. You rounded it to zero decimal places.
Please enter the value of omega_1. 97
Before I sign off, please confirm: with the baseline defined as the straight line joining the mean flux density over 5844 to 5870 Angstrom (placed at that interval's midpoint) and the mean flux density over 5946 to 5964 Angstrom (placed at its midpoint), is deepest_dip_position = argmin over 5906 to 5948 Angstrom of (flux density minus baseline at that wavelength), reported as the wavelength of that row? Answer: 5935.0 Angstrom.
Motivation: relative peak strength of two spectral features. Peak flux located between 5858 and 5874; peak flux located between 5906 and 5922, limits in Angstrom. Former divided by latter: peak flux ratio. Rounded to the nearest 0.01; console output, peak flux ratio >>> 0.96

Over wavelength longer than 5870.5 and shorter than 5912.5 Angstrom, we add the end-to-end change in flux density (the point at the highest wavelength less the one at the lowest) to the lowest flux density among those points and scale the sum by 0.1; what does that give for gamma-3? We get 1.12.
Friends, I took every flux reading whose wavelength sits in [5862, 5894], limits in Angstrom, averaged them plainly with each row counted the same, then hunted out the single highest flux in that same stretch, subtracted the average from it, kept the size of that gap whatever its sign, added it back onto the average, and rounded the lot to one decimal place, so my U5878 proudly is 17.1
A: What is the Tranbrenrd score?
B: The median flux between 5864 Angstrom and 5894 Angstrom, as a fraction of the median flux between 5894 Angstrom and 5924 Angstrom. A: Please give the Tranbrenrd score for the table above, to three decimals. 0.929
